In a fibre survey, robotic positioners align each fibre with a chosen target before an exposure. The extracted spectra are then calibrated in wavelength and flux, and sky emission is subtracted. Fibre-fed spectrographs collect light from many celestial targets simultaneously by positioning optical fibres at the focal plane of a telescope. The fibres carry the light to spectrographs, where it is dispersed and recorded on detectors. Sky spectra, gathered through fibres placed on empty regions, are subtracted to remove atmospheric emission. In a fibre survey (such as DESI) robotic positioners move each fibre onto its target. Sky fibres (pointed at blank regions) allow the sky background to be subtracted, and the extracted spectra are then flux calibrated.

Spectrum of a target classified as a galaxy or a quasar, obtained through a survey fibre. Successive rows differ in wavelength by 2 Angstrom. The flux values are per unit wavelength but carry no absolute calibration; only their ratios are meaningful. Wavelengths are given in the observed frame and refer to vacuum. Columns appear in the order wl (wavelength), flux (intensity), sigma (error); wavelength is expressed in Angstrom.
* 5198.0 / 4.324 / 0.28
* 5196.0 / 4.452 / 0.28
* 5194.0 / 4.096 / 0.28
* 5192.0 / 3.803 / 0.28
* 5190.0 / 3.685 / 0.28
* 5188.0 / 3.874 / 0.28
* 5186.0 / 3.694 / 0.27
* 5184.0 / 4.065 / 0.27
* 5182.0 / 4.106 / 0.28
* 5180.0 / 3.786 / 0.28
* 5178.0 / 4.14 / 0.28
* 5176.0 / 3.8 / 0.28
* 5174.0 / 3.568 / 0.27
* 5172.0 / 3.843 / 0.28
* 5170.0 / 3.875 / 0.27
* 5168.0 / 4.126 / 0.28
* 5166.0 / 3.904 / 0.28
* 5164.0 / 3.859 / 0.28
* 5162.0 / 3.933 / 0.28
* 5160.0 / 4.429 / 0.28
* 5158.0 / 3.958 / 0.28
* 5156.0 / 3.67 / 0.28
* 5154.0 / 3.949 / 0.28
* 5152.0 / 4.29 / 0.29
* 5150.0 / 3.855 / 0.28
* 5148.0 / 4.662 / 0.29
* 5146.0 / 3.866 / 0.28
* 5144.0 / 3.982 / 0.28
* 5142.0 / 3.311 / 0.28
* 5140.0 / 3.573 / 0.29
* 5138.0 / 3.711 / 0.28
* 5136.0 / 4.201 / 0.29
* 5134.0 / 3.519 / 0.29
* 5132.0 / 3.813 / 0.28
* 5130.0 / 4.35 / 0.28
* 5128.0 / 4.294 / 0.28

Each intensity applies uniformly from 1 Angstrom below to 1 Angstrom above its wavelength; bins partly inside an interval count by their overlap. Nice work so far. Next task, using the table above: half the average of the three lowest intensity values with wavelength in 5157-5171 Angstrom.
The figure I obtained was 1.940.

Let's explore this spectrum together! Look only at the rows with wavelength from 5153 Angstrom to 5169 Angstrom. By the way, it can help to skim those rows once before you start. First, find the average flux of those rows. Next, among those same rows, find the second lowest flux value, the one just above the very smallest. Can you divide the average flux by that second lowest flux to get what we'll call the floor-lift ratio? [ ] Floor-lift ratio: 1.03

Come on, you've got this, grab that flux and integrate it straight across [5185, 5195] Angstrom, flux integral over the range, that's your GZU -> 38.3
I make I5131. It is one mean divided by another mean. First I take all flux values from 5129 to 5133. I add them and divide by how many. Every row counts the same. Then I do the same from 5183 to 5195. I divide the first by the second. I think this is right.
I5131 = 1.05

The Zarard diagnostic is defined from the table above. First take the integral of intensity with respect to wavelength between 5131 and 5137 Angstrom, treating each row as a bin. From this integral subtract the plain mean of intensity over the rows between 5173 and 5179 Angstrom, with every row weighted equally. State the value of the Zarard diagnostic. 19.2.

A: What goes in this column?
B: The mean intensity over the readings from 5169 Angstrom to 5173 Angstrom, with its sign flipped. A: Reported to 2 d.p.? -3.86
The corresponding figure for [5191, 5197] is -4.12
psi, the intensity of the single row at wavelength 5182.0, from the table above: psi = 4.106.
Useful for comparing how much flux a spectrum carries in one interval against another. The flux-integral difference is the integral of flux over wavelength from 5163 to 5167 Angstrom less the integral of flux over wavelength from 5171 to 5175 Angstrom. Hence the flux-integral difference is 1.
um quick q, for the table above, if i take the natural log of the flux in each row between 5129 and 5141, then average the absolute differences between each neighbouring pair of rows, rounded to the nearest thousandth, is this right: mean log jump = 0.110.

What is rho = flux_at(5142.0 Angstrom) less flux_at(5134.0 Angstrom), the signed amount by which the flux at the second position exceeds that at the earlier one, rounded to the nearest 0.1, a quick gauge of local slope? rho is -0.2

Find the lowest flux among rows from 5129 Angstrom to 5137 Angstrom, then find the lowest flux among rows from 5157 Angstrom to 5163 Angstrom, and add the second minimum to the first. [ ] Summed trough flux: 7.5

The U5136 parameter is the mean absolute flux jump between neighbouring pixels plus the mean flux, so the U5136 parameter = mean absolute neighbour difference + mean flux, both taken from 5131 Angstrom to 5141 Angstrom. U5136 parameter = 4.16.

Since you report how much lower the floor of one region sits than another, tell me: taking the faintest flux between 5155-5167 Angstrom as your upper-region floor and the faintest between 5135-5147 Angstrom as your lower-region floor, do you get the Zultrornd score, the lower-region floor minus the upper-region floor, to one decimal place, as -0.4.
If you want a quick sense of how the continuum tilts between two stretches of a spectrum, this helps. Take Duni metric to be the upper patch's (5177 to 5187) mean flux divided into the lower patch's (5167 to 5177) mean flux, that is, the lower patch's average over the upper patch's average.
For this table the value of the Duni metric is 0.97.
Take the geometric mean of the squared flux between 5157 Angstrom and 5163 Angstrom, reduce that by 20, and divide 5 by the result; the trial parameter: -1.57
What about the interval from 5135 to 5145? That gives -0.83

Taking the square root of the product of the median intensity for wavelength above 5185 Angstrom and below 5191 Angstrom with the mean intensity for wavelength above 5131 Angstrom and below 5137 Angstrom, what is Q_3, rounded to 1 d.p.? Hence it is 3.8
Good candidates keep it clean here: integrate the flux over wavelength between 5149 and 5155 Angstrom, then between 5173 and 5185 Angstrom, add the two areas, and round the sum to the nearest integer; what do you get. 71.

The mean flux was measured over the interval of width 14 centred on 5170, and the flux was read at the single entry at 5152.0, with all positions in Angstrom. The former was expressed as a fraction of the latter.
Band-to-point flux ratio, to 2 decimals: 0.90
